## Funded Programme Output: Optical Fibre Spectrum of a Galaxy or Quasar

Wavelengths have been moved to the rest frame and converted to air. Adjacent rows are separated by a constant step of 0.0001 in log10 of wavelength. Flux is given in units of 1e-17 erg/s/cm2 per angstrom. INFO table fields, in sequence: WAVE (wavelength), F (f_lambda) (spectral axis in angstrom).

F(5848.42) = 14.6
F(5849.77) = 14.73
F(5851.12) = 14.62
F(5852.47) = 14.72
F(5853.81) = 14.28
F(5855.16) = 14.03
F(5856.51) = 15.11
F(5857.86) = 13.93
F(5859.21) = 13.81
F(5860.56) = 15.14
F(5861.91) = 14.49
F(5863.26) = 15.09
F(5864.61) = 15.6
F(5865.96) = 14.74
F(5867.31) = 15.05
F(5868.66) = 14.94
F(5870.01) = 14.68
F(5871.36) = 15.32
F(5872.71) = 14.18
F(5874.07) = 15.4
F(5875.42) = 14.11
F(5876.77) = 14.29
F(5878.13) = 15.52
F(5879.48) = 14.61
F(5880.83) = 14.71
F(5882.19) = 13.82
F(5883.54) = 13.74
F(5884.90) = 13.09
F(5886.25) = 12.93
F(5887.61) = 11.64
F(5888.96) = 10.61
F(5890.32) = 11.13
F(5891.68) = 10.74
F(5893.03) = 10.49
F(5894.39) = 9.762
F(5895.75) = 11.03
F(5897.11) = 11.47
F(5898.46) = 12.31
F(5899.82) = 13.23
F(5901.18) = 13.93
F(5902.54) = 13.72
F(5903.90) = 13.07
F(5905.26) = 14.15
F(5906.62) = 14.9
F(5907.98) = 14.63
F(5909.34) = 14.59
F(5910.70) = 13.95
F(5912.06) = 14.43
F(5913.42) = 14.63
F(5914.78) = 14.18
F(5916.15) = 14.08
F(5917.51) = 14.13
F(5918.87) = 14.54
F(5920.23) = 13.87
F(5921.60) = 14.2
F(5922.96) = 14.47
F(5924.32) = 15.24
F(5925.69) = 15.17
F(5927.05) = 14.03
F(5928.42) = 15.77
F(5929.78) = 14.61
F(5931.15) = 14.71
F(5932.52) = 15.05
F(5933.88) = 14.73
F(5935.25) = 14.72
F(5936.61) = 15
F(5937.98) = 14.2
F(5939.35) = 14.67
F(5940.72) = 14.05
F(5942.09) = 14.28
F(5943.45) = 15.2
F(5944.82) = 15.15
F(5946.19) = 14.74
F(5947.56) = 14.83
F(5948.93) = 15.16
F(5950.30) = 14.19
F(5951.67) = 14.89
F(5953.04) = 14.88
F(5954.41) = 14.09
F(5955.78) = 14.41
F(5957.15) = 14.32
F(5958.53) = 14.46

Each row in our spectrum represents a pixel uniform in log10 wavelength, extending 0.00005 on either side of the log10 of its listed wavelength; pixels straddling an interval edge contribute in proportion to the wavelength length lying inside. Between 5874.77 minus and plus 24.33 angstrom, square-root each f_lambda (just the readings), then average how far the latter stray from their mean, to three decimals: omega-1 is 0.193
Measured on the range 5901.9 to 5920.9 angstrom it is 0.047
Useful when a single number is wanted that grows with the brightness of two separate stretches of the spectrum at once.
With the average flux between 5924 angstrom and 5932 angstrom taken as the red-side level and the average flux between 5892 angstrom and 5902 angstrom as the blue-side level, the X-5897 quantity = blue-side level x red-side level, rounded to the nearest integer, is 175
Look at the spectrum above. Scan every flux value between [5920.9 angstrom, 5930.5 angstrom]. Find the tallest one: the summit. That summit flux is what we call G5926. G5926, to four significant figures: 15.77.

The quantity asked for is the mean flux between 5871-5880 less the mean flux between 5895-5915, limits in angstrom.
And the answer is 1.2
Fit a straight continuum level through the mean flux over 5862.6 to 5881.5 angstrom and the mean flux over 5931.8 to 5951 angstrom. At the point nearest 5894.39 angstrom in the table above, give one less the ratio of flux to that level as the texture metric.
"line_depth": 0.34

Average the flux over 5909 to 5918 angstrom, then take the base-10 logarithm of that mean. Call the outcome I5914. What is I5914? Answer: 1.155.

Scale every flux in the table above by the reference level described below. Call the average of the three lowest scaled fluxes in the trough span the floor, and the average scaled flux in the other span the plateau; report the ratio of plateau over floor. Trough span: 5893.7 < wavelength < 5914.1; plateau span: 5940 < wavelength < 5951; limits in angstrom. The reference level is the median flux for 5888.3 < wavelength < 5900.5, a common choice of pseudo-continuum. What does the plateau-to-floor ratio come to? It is 1.37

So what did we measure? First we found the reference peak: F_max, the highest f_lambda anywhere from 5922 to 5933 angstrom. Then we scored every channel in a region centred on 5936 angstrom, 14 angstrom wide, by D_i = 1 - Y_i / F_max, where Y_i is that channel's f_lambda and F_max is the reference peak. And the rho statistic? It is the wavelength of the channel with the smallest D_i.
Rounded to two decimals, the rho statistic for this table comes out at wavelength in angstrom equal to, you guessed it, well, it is 5932.52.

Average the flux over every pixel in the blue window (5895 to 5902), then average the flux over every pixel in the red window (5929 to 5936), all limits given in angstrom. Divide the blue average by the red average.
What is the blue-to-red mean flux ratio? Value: 0.84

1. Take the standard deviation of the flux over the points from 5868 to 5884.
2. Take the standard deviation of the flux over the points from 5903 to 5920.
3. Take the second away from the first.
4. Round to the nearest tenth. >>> 0.1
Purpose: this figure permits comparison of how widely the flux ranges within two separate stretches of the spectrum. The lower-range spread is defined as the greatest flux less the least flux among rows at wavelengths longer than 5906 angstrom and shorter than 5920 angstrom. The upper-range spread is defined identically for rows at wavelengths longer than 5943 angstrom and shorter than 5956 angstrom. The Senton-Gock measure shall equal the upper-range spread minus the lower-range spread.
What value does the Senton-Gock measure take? 0.2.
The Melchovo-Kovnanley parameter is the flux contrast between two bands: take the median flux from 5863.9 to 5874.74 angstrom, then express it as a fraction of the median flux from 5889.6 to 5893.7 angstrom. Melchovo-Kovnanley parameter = 1.40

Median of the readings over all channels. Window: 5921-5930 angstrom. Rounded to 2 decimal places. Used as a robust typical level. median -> 14.61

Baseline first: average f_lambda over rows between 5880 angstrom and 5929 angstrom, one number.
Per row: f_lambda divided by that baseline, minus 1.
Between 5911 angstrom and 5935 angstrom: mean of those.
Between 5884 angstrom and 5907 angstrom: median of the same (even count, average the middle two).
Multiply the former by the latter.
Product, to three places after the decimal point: -0.007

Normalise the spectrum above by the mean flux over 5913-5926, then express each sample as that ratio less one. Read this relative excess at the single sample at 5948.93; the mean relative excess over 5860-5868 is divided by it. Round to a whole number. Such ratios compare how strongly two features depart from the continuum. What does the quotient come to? 1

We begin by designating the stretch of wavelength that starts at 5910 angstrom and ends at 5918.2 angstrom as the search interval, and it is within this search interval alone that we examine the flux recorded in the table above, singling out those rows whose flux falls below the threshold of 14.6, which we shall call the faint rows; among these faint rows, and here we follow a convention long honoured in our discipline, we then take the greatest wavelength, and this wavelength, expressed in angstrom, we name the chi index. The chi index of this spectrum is 5917.51 angstrom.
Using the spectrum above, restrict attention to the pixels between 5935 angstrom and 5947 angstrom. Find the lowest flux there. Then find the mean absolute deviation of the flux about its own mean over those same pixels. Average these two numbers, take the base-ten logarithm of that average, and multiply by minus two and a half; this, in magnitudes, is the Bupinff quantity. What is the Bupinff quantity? -2.14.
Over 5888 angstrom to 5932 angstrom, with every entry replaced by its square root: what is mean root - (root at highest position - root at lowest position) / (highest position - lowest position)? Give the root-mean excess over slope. 3.65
